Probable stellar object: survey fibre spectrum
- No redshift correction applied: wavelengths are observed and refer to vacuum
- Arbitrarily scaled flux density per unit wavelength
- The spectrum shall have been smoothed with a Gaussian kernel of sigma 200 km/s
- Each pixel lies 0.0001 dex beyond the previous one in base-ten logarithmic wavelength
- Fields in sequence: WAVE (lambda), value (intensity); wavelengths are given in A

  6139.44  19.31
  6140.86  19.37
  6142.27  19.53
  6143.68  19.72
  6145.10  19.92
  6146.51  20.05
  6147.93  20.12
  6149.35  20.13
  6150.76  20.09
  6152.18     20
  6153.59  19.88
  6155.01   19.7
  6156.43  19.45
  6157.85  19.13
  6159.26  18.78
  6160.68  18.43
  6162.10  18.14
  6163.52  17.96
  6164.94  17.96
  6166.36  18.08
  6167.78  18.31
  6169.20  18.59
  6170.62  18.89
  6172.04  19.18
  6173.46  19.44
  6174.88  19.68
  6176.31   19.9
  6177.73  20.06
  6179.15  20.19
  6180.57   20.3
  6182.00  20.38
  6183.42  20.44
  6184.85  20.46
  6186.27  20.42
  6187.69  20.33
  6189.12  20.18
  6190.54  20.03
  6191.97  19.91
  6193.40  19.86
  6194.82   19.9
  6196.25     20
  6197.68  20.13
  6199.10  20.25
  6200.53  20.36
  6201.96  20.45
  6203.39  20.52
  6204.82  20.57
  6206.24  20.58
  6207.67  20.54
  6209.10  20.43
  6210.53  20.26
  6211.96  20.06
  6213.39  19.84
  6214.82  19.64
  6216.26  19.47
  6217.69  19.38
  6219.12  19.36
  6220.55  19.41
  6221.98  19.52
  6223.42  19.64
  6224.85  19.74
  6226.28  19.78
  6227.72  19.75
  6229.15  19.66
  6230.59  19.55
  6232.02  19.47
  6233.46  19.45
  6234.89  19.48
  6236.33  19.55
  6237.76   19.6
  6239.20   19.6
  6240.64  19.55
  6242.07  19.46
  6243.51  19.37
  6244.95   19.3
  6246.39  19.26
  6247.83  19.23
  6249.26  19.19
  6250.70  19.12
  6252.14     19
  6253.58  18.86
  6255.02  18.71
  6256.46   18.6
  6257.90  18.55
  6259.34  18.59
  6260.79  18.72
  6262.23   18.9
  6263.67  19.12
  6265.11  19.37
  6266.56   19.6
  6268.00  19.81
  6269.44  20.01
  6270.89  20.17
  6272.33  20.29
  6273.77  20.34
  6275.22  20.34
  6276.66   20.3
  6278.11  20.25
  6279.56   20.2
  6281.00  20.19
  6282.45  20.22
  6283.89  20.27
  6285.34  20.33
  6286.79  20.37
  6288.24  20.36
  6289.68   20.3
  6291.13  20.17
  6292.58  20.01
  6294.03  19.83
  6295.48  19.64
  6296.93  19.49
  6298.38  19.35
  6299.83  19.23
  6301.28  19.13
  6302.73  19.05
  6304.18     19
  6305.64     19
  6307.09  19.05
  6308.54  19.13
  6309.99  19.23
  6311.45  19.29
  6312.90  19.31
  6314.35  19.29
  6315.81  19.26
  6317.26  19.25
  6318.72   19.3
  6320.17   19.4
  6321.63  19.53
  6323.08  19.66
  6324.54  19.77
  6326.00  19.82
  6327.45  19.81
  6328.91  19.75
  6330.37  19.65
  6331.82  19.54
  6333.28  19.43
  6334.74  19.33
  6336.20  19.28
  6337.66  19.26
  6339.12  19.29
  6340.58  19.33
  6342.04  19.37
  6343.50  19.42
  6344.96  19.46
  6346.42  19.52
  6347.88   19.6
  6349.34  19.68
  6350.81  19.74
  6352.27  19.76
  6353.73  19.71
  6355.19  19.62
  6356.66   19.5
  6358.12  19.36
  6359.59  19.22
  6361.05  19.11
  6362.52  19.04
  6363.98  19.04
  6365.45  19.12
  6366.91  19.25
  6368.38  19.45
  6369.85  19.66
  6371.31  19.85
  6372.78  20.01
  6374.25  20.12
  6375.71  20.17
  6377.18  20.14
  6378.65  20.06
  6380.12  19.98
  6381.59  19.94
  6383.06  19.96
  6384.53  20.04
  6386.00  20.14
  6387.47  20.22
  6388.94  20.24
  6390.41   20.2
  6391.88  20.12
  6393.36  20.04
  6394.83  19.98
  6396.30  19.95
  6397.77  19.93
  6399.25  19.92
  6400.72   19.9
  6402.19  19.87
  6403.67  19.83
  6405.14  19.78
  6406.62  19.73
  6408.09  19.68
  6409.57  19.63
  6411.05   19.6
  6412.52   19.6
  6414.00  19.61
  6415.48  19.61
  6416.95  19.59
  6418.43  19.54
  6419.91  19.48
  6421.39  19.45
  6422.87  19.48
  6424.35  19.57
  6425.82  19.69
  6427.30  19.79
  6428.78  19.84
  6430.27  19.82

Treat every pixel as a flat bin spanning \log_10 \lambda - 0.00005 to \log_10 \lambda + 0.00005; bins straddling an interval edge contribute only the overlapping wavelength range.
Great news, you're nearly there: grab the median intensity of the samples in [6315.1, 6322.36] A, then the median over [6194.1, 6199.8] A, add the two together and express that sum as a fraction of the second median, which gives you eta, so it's 1.96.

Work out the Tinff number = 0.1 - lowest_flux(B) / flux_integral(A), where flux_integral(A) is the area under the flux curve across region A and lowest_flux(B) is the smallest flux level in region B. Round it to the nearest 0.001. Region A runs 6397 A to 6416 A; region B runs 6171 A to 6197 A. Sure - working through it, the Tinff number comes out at 0.049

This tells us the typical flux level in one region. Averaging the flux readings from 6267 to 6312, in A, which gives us 19.8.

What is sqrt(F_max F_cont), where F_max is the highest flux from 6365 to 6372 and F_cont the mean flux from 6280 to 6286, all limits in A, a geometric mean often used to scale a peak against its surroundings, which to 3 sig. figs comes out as 20.1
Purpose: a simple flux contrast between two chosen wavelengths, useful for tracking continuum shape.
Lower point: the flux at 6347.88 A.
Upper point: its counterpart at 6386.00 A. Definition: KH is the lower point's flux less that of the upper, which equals -0.5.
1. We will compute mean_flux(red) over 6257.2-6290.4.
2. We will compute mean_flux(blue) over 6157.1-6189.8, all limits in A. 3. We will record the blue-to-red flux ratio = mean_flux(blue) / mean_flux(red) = 0.98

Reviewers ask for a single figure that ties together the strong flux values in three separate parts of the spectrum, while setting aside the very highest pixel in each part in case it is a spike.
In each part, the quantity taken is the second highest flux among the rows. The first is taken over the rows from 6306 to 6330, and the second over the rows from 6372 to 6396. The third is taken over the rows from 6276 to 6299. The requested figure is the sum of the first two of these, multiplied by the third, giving 815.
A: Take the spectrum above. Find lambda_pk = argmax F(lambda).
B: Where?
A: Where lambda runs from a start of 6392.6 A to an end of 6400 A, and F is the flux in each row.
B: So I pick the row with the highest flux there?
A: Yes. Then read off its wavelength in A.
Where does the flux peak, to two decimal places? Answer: 6393.36 A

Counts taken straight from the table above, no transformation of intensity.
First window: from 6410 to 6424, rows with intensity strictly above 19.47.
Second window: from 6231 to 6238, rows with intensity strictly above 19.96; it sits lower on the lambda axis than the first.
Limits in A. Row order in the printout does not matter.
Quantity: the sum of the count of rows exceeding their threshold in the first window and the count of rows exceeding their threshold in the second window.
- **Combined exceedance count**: 8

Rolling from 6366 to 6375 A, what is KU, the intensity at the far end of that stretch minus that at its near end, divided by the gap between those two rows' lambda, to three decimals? 0.119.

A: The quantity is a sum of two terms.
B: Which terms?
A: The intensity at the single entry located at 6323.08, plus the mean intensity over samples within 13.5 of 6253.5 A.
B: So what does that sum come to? 38.7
